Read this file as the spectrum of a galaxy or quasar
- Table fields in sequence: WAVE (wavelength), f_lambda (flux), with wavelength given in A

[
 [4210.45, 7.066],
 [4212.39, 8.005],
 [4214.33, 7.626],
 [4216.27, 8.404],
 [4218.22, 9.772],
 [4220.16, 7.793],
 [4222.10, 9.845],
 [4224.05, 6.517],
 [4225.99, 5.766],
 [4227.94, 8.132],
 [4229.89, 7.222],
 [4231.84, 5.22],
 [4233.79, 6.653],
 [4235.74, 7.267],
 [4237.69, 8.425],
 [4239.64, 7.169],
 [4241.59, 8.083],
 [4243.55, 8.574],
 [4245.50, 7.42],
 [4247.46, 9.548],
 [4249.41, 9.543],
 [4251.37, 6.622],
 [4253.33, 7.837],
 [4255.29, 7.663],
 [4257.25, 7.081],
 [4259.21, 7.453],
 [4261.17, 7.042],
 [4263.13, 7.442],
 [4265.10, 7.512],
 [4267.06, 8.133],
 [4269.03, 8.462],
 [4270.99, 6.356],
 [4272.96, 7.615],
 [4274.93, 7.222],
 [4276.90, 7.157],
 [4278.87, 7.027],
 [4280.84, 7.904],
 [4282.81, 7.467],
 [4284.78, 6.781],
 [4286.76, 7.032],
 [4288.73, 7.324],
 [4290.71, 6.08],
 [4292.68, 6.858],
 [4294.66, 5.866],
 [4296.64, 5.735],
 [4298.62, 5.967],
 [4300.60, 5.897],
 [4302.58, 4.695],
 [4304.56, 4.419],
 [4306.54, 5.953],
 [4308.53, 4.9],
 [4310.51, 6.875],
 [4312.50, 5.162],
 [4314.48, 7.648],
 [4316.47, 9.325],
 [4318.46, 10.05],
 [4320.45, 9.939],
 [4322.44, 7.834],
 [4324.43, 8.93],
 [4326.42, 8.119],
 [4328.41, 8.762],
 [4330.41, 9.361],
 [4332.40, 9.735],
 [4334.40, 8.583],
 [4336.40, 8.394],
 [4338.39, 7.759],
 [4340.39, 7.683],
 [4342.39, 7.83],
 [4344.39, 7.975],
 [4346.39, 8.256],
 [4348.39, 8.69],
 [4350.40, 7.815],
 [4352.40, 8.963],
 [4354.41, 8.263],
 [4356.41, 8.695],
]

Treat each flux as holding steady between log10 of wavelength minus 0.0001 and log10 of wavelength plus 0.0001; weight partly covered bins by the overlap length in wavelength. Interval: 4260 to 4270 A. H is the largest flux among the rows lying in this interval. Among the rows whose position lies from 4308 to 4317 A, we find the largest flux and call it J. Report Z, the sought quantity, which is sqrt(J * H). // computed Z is 8.9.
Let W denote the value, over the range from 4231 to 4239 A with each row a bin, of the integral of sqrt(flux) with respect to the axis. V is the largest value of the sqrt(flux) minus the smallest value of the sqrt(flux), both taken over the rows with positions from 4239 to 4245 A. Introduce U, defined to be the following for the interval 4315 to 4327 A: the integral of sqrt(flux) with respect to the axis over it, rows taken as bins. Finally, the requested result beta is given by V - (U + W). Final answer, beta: -57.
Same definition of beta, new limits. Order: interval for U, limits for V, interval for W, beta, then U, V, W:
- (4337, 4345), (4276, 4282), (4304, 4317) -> -55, 22.4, 0.16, 32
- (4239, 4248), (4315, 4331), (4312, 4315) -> -33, 25.6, 0.37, 8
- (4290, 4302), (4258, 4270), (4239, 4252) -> -66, 29.4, 0.26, 37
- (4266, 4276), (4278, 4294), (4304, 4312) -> -46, 27.5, 0.35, 19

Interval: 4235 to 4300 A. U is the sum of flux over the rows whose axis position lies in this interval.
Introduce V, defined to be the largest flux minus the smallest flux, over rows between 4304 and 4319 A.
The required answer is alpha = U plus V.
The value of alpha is 249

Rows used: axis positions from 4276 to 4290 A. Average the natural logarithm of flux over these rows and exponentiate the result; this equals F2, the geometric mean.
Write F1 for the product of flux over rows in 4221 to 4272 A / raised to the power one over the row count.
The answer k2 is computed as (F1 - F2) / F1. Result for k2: 0.04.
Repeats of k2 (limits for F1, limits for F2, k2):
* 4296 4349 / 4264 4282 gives -0.01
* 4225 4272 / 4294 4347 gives 0.03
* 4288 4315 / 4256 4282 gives -0.26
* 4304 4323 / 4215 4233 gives -0.08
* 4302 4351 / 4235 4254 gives -0.05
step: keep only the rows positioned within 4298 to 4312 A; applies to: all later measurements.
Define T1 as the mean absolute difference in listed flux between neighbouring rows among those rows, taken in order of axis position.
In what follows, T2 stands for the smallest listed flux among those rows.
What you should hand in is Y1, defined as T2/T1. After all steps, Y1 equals 4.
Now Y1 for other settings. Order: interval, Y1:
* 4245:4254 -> 4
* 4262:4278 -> 9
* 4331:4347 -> 20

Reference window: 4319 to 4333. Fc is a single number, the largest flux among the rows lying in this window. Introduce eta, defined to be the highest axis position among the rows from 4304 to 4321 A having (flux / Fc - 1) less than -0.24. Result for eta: 4312.50 A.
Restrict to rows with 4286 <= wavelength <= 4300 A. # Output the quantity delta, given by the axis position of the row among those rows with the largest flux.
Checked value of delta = 4288.73 A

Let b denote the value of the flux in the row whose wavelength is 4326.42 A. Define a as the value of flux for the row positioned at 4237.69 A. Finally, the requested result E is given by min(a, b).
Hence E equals 8.1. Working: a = 8.425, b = 8.119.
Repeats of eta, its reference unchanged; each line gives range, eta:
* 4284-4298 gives 4296.64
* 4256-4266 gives 4265.10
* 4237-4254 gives 4251.37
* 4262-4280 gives 4278.87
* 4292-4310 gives 4308.53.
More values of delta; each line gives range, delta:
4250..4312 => 4269.03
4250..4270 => 4269.03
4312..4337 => 4318.46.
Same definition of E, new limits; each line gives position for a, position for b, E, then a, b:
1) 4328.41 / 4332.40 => 8.8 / 8.762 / 9.735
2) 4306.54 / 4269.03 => 6.0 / 5.953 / 8.462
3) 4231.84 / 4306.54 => 5.2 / 5.22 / 5.953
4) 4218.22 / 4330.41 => 9.4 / 9.772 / 9.361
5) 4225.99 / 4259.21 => 5.8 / 5.766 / 7.453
